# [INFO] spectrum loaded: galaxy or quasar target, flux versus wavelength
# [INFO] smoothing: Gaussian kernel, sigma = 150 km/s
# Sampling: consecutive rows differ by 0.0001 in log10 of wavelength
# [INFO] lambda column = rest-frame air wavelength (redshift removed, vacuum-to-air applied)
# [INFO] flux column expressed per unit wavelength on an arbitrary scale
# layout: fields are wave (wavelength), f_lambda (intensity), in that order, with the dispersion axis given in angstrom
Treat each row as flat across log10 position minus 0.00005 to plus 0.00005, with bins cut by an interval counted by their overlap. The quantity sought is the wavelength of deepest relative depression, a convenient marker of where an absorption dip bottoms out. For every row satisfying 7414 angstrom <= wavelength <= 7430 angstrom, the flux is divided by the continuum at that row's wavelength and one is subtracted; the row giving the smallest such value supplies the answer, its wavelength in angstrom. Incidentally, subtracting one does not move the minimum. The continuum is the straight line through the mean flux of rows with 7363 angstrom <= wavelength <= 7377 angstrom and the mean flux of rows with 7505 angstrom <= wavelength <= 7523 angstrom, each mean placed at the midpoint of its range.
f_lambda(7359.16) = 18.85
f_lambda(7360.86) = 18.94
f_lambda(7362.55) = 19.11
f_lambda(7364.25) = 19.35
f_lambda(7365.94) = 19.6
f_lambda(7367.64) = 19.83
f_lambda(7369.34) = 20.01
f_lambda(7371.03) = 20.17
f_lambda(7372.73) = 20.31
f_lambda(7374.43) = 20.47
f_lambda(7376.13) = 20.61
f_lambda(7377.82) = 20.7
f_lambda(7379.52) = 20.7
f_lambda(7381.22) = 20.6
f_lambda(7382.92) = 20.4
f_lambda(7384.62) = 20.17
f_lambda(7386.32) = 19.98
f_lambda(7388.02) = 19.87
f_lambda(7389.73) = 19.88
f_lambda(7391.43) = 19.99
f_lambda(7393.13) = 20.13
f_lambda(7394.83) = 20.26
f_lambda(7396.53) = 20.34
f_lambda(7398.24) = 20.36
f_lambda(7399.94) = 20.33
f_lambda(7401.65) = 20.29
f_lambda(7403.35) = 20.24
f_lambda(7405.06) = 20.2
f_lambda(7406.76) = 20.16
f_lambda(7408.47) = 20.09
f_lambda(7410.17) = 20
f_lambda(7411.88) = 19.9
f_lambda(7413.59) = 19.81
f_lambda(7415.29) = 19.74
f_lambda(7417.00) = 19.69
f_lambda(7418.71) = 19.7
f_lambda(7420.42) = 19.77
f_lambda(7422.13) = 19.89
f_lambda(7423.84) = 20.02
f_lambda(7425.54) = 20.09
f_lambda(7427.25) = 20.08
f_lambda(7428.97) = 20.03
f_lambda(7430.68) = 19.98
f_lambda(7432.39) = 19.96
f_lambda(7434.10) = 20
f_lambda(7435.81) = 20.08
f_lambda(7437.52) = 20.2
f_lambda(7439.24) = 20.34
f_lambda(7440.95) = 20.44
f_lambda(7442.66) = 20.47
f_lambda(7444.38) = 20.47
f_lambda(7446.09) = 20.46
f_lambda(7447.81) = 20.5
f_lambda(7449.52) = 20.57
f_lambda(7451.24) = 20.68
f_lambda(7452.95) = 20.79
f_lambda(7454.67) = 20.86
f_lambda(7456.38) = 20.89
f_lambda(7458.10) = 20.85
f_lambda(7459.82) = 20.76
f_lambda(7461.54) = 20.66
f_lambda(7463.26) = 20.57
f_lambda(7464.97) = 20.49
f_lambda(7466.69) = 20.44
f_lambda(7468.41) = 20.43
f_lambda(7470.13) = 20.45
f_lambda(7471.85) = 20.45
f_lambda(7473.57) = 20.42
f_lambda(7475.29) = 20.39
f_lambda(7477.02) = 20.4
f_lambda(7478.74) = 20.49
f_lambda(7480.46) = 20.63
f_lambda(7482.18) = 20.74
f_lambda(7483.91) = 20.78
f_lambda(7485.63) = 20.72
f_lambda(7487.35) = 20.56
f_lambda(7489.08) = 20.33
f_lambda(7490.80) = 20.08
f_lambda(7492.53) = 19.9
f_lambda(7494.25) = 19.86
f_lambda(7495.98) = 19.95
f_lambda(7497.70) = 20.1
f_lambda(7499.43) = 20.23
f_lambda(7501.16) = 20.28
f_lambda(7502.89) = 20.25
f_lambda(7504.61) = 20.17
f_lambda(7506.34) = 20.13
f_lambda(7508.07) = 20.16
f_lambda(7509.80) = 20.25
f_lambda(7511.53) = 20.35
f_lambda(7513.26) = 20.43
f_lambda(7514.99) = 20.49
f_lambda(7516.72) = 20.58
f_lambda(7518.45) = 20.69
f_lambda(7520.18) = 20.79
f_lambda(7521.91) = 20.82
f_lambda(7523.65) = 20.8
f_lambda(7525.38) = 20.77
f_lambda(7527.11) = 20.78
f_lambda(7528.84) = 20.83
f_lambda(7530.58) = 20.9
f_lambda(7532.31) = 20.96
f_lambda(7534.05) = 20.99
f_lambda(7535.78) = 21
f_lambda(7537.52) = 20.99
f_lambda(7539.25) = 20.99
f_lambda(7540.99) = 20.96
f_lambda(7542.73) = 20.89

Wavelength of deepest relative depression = 7417.00 angstrom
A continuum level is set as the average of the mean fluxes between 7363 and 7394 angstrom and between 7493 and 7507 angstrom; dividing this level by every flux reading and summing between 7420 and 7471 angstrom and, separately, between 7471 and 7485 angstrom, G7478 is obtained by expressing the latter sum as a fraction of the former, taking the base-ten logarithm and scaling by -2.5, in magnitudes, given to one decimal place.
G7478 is 1.4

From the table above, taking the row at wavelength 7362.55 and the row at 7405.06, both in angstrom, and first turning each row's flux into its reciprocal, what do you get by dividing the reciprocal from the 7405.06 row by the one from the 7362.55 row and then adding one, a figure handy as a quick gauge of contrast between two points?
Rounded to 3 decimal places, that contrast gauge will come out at 1.946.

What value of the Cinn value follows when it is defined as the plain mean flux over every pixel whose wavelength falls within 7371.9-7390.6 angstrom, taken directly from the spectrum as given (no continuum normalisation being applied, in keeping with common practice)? 20.3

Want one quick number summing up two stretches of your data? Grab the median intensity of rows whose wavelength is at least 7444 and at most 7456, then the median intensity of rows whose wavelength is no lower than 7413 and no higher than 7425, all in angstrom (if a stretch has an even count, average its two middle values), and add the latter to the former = 40.3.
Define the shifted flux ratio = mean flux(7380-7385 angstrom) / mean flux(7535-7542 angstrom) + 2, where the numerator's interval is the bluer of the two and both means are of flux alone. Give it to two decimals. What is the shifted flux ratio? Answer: 2.97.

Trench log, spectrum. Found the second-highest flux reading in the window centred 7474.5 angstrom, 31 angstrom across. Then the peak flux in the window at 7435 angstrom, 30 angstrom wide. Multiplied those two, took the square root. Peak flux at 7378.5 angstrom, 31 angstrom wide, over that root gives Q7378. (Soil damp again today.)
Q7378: 1.002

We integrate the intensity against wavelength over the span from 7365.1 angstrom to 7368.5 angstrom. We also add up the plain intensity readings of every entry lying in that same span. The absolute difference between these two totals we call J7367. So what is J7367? 27.5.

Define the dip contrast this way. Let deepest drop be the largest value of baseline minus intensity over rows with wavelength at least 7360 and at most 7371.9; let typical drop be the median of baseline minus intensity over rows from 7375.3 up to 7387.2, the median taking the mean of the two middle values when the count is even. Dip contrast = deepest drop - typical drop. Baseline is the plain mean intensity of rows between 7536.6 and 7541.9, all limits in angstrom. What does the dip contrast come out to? 1.7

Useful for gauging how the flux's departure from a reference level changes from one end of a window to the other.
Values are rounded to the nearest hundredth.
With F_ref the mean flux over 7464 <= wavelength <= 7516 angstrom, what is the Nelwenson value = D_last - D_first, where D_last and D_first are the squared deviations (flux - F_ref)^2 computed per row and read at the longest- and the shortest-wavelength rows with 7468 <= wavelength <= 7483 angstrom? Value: 0.15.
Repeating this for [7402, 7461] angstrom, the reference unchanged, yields 0.16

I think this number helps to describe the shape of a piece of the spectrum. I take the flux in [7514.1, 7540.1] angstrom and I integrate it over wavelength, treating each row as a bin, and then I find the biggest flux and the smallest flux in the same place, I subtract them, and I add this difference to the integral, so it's 542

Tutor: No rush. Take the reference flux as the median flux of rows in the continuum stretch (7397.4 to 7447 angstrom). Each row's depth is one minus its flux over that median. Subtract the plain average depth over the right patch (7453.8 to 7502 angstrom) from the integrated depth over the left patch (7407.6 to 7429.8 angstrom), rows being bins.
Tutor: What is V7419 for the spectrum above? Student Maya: 0.2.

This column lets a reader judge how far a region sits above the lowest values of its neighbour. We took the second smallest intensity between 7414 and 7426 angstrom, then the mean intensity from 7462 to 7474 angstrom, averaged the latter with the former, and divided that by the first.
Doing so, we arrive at 1.02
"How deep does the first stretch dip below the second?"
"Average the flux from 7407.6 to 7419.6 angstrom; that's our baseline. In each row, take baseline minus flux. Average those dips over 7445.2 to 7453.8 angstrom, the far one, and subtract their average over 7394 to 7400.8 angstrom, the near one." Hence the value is -0.28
